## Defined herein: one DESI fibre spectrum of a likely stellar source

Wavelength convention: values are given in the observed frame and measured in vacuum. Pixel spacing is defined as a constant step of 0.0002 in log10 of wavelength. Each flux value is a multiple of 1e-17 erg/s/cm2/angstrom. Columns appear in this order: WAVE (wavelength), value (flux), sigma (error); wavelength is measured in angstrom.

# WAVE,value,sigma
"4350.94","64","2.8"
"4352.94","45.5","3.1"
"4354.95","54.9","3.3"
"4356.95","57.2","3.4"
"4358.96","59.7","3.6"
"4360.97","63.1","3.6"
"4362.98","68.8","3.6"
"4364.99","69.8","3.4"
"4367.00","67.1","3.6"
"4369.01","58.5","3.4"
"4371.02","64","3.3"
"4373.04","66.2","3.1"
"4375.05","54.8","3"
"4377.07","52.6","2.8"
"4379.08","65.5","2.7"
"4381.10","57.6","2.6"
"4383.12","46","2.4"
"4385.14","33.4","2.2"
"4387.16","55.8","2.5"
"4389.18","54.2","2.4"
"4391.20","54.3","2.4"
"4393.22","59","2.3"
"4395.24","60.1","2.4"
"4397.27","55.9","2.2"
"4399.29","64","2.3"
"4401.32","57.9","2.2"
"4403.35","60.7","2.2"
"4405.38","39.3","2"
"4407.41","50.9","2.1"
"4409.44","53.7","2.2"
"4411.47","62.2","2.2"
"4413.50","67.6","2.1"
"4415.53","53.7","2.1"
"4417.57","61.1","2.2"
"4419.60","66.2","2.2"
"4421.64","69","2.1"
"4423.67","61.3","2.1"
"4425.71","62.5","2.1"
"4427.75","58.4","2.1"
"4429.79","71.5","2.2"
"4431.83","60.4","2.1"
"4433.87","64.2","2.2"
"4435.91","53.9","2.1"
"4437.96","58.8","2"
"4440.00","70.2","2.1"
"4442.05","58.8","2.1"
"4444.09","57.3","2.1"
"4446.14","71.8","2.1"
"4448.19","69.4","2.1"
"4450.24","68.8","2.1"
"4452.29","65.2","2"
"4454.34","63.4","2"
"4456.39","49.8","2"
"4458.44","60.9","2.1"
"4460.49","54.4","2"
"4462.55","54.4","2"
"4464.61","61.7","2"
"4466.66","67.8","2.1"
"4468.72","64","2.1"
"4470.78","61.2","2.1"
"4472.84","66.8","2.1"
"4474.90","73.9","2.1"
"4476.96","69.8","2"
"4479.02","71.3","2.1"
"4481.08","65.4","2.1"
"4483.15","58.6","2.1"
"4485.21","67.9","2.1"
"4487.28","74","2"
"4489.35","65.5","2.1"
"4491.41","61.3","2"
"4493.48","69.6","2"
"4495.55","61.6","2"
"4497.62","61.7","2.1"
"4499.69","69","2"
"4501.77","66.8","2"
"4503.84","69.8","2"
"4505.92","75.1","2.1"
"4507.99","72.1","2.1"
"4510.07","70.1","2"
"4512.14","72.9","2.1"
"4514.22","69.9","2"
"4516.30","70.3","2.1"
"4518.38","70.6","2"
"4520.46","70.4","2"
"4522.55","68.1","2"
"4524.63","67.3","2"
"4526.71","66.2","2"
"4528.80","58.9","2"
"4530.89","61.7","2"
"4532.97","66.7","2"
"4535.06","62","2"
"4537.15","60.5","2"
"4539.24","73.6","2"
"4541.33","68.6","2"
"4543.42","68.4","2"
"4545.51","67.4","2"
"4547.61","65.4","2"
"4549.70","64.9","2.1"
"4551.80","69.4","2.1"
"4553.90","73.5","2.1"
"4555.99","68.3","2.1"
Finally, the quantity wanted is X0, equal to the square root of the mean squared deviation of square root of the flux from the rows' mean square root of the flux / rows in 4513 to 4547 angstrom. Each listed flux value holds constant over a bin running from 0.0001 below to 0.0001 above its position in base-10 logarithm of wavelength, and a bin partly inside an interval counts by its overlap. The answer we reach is 0.246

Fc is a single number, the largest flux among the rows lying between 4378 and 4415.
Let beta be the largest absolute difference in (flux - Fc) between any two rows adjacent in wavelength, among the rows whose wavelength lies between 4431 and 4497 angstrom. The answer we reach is 14.5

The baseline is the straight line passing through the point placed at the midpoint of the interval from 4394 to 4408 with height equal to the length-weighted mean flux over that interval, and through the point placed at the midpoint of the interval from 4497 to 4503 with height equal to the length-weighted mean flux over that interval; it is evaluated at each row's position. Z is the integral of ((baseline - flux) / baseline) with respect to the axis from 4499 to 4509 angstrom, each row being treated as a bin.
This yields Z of -0.59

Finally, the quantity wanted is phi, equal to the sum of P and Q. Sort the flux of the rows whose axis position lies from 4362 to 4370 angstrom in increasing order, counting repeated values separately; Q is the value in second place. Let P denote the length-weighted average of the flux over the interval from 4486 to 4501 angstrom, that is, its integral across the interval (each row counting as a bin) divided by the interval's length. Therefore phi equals 133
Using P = 66.1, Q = 67.1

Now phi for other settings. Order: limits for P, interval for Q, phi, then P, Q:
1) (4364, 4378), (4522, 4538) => 122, 61.9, 60.5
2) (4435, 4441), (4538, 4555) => 126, 61.0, 65.4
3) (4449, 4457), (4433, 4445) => 120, 62.6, 57.3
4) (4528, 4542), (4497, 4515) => 131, 64.6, 66.8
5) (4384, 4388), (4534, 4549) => 106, 44.2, 62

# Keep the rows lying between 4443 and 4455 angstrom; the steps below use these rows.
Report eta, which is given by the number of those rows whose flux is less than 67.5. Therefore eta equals 3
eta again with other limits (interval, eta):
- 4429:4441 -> 4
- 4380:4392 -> 6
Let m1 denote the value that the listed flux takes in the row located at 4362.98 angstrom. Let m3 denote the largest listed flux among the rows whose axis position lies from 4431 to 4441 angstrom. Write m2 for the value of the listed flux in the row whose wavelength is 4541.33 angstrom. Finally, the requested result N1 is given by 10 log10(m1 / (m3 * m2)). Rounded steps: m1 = 68.8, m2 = 68.6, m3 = 70.2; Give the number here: -18.5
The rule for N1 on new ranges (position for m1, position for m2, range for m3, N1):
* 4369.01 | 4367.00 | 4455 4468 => -18.9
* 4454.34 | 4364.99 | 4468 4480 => -19.1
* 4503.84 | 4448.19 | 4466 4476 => -18.7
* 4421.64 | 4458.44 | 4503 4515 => -18.2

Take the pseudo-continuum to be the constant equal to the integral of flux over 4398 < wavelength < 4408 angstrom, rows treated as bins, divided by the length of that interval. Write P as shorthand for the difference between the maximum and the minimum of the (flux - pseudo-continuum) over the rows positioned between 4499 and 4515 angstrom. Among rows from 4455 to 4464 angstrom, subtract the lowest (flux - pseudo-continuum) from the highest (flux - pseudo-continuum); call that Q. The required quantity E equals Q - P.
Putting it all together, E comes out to 3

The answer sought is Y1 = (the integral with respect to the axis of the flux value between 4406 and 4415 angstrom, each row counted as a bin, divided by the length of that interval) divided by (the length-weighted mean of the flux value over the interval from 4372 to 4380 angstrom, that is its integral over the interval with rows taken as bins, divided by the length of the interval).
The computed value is 0.96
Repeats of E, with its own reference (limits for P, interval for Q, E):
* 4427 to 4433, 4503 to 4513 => -8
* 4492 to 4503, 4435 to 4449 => 10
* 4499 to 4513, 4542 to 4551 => -5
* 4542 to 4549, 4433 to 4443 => 13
